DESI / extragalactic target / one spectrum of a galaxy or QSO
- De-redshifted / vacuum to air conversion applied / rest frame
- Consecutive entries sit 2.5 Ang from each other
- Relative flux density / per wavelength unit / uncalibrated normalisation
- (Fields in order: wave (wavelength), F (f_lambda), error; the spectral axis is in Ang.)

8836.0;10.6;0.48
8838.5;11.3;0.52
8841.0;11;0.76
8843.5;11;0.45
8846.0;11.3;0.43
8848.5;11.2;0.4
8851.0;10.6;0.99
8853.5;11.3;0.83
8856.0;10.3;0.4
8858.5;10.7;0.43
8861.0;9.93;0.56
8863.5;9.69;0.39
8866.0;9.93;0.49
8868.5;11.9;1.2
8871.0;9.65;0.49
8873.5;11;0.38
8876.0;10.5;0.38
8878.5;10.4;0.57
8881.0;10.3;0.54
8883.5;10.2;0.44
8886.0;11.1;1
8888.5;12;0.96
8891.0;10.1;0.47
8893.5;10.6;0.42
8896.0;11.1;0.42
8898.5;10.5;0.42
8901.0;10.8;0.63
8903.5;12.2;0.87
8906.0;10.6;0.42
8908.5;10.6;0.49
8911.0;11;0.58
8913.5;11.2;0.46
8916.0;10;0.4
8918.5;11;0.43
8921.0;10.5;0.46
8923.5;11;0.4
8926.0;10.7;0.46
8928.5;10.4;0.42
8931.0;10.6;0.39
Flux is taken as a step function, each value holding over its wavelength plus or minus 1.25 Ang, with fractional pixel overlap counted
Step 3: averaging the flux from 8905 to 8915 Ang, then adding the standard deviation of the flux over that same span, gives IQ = 11.1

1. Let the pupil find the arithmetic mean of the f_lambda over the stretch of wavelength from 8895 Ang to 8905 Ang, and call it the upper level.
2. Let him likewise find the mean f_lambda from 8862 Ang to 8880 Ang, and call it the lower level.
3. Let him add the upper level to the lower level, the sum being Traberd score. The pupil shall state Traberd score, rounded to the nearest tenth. 21.6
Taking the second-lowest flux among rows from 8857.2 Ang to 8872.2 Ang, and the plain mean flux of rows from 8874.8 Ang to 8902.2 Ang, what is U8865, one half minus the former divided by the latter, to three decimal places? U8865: -0.406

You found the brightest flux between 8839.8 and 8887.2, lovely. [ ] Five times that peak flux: 59.5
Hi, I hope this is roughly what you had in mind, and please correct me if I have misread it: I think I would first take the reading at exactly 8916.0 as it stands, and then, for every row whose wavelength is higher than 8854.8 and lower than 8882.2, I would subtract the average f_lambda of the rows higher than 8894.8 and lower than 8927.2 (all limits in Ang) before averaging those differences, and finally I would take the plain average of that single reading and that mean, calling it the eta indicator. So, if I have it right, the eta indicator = 4.76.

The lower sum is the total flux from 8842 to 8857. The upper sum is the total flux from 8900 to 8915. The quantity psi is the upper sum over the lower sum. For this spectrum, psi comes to 1.011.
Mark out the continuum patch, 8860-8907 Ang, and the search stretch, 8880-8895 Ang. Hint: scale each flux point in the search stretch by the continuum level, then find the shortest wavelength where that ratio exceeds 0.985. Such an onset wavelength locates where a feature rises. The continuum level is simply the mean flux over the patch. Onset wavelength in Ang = 8886.0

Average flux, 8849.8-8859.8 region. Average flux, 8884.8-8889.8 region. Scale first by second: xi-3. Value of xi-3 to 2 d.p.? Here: 0.93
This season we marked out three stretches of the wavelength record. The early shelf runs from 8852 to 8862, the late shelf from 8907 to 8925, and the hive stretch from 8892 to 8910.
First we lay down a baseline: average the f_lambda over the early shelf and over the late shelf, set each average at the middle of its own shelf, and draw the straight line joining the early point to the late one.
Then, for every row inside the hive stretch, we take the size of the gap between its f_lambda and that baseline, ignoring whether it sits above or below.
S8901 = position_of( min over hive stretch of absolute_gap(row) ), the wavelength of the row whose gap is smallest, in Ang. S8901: 8893.5 Ang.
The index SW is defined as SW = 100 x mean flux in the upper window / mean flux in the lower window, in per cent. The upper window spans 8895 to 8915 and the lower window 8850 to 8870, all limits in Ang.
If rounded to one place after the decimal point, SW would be 104.3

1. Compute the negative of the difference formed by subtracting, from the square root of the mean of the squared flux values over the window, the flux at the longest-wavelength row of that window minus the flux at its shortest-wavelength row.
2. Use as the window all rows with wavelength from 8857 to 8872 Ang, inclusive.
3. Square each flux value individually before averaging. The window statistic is -11.4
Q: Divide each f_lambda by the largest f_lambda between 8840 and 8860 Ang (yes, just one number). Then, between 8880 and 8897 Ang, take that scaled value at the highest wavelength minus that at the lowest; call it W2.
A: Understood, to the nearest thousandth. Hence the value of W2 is 0.071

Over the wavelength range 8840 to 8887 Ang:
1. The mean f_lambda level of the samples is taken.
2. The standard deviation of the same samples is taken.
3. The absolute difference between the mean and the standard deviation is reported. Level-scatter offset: 10.0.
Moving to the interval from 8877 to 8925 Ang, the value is 10.2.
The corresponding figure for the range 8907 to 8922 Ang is 10.3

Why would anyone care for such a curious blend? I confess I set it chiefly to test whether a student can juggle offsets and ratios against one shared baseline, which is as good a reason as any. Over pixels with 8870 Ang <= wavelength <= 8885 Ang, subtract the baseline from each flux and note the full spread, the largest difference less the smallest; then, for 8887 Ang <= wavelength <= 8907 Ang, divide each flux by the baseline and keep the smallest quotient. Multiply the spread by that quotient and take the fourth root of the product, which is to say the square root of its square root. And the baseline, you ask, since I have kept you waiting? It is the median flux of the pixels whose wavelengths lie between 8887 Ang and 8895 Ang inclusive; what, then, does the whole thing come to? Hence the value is 1.06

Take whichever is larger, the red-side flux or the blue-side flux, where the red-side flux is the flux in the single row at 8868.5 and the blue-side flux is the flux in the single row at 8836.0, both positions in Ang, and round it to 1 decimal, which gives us 11.9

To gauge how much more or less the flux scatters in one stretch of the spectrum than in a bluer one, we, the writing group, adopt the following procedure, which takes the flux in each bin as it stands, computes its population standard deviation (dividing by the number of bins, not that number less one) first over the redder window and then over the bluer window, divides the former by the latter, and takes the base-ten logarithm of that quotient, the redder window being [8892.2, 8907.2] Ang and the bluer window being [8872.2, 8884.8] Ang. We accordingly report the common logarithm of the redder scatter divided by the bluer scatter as 0.3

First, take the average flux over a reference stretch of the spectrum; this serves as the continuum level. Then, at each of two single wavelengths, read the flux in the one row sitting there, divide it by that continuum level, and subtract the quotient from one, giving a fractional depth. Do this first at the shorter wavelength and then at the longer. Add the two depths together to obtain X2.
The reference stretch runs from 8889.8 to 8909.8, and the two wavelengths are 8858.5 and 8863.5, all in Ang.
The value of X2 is 0.11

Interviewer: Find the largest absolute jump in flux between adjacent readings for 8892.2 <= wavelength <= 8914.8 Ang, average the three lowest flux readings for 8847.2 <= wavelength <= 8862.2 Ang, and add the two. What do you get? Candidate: 11.9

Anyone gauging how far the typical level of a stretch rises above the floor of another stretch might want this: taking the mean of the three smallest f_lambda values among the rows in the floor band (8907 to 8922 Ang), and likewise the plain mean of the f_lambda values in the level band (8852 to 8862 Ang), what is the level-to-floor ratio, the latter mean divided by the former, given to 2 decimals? 1.02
